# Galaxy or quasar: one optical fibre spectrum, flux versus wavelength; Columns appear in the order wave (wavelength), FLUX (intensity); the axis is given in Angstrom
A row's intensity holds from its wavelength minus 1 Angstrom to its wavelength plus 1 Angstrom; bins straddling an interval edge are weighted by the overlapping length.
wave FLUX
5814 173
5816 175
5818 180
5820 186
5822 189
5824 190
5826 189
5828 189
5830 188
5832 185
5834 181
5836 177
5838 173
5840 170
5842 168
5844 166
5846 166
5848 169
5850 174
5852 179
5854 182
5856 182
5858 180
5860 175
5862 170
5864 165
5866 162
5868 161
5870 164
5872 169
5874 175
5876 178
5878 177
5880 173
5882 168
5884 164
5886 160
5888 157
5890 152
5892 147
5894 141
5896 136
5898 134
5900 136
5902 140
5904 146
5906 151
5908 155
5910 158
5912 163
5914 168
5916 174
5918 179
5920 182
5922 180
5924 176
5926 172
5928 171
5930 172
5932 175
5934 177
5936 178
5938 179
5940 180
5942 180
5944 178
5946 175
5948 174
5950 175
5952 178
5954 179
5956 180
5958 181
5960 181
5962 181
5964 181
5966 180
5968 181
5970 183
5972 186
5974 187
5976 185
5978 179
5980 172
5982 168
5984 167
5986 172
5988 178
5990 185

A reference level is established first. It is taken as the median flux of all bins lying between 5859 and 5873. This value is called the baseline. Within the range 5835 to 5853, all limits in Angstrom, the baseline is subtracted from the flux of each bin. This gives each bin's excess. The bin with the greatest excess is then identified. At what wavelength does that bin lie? 5852 Angstrom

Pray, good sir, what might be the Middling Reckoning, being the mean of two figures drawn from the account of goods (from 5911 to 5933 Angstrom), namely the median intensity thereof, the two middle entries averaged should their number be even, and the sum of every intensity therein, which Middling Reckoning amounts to 1043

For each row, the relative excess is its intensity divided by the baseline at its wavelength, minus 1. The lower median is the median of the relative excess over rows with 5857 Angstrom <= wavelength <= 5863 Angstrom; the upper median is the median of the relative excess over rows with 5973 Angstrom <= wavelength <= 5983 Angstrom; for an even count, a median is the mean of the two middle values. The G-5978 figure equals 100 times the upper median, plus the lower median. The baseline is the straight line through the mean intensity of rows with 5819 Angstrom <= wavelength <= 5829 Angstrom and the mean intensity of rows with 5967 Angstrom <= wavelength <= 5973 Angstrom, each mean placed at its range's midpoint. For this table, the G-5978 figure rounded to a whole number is -2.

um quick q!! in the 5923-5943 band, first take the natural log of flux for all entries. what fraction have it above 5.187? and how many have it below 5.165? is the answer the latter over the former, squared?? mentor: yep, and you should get 178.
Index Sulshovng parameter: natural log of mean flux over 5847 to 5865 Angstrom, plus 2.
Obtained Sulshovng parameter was 7.17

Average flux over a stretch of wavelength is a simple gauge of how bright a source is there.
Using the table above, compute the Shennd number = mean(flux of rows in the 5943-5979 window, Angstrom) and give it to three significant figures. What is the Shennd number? 180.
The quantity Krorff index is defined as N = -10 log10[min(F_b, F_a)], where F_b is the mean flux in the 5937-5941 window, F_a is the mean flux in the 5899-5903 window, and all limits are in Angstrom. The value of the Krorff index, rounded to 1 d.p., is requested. -21.4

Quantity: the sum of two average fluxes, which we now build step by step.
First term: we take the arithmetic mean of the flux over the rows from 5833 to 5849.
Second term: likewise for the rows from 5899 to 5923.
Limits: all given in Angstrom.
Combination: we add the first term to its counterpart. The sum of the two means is 332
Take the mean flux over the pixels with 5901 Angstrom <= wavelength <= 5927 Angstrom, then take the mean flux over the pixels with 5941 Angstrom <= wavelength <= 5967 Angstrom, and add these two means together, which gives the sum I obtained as 344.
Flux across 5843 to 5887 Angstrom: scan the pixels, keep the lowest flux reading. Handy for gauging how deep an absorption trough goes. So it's 160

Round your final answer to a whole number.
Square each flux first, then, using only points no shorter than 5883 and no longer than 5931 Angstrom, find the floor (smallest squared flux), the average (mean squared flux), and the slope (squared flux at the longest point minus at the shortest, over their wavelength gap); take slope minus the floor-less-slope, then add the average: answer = 7636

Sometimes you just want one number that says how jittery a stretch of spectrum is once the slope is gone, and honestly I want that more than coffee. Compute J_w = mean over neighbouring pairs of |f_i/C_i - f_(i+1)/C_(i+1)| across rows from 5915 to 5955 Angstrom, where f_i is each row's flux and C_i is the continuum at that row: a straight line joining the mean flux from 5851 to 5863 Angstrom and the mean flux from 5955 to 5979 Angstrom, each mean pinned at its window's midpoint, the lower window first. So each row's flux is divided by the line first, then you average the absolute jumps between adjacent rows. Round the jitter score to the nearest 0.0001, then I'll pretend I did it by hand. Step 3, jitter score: 0.0113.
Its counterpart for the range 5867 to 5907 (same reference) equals 0.0230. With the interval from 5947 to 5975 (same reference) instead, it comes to 0.0062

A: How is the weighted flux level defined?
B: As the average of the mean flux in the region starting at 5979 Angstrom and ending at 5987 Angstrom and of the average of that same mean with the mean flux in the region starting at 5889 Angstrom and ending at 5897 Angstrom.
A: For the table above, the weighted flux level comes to 163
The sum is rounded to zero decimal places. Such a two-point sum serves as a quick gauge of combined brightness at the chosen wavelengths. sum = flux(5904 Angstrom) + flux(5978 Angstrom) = 325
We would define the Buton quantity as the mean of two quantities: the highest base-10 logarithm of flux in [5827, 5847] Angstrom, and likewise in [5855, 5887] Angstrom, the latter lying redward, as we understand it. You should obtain 2.27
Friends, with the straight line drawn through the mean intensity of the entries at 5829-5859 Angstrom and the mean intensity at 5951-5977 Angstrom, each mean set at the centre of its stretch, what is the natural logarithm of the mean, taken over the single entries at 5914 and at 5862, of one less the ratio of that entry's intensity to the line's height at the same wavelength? -3.0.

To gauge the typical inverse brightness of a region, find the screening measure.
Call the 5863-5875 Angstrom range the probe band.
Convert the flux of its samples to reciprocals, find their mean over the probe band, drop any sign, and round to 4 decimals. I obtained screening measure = 0.0060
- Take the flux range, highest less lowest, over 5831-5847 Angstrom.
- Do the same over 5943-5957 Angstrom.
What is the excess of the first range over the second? 13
